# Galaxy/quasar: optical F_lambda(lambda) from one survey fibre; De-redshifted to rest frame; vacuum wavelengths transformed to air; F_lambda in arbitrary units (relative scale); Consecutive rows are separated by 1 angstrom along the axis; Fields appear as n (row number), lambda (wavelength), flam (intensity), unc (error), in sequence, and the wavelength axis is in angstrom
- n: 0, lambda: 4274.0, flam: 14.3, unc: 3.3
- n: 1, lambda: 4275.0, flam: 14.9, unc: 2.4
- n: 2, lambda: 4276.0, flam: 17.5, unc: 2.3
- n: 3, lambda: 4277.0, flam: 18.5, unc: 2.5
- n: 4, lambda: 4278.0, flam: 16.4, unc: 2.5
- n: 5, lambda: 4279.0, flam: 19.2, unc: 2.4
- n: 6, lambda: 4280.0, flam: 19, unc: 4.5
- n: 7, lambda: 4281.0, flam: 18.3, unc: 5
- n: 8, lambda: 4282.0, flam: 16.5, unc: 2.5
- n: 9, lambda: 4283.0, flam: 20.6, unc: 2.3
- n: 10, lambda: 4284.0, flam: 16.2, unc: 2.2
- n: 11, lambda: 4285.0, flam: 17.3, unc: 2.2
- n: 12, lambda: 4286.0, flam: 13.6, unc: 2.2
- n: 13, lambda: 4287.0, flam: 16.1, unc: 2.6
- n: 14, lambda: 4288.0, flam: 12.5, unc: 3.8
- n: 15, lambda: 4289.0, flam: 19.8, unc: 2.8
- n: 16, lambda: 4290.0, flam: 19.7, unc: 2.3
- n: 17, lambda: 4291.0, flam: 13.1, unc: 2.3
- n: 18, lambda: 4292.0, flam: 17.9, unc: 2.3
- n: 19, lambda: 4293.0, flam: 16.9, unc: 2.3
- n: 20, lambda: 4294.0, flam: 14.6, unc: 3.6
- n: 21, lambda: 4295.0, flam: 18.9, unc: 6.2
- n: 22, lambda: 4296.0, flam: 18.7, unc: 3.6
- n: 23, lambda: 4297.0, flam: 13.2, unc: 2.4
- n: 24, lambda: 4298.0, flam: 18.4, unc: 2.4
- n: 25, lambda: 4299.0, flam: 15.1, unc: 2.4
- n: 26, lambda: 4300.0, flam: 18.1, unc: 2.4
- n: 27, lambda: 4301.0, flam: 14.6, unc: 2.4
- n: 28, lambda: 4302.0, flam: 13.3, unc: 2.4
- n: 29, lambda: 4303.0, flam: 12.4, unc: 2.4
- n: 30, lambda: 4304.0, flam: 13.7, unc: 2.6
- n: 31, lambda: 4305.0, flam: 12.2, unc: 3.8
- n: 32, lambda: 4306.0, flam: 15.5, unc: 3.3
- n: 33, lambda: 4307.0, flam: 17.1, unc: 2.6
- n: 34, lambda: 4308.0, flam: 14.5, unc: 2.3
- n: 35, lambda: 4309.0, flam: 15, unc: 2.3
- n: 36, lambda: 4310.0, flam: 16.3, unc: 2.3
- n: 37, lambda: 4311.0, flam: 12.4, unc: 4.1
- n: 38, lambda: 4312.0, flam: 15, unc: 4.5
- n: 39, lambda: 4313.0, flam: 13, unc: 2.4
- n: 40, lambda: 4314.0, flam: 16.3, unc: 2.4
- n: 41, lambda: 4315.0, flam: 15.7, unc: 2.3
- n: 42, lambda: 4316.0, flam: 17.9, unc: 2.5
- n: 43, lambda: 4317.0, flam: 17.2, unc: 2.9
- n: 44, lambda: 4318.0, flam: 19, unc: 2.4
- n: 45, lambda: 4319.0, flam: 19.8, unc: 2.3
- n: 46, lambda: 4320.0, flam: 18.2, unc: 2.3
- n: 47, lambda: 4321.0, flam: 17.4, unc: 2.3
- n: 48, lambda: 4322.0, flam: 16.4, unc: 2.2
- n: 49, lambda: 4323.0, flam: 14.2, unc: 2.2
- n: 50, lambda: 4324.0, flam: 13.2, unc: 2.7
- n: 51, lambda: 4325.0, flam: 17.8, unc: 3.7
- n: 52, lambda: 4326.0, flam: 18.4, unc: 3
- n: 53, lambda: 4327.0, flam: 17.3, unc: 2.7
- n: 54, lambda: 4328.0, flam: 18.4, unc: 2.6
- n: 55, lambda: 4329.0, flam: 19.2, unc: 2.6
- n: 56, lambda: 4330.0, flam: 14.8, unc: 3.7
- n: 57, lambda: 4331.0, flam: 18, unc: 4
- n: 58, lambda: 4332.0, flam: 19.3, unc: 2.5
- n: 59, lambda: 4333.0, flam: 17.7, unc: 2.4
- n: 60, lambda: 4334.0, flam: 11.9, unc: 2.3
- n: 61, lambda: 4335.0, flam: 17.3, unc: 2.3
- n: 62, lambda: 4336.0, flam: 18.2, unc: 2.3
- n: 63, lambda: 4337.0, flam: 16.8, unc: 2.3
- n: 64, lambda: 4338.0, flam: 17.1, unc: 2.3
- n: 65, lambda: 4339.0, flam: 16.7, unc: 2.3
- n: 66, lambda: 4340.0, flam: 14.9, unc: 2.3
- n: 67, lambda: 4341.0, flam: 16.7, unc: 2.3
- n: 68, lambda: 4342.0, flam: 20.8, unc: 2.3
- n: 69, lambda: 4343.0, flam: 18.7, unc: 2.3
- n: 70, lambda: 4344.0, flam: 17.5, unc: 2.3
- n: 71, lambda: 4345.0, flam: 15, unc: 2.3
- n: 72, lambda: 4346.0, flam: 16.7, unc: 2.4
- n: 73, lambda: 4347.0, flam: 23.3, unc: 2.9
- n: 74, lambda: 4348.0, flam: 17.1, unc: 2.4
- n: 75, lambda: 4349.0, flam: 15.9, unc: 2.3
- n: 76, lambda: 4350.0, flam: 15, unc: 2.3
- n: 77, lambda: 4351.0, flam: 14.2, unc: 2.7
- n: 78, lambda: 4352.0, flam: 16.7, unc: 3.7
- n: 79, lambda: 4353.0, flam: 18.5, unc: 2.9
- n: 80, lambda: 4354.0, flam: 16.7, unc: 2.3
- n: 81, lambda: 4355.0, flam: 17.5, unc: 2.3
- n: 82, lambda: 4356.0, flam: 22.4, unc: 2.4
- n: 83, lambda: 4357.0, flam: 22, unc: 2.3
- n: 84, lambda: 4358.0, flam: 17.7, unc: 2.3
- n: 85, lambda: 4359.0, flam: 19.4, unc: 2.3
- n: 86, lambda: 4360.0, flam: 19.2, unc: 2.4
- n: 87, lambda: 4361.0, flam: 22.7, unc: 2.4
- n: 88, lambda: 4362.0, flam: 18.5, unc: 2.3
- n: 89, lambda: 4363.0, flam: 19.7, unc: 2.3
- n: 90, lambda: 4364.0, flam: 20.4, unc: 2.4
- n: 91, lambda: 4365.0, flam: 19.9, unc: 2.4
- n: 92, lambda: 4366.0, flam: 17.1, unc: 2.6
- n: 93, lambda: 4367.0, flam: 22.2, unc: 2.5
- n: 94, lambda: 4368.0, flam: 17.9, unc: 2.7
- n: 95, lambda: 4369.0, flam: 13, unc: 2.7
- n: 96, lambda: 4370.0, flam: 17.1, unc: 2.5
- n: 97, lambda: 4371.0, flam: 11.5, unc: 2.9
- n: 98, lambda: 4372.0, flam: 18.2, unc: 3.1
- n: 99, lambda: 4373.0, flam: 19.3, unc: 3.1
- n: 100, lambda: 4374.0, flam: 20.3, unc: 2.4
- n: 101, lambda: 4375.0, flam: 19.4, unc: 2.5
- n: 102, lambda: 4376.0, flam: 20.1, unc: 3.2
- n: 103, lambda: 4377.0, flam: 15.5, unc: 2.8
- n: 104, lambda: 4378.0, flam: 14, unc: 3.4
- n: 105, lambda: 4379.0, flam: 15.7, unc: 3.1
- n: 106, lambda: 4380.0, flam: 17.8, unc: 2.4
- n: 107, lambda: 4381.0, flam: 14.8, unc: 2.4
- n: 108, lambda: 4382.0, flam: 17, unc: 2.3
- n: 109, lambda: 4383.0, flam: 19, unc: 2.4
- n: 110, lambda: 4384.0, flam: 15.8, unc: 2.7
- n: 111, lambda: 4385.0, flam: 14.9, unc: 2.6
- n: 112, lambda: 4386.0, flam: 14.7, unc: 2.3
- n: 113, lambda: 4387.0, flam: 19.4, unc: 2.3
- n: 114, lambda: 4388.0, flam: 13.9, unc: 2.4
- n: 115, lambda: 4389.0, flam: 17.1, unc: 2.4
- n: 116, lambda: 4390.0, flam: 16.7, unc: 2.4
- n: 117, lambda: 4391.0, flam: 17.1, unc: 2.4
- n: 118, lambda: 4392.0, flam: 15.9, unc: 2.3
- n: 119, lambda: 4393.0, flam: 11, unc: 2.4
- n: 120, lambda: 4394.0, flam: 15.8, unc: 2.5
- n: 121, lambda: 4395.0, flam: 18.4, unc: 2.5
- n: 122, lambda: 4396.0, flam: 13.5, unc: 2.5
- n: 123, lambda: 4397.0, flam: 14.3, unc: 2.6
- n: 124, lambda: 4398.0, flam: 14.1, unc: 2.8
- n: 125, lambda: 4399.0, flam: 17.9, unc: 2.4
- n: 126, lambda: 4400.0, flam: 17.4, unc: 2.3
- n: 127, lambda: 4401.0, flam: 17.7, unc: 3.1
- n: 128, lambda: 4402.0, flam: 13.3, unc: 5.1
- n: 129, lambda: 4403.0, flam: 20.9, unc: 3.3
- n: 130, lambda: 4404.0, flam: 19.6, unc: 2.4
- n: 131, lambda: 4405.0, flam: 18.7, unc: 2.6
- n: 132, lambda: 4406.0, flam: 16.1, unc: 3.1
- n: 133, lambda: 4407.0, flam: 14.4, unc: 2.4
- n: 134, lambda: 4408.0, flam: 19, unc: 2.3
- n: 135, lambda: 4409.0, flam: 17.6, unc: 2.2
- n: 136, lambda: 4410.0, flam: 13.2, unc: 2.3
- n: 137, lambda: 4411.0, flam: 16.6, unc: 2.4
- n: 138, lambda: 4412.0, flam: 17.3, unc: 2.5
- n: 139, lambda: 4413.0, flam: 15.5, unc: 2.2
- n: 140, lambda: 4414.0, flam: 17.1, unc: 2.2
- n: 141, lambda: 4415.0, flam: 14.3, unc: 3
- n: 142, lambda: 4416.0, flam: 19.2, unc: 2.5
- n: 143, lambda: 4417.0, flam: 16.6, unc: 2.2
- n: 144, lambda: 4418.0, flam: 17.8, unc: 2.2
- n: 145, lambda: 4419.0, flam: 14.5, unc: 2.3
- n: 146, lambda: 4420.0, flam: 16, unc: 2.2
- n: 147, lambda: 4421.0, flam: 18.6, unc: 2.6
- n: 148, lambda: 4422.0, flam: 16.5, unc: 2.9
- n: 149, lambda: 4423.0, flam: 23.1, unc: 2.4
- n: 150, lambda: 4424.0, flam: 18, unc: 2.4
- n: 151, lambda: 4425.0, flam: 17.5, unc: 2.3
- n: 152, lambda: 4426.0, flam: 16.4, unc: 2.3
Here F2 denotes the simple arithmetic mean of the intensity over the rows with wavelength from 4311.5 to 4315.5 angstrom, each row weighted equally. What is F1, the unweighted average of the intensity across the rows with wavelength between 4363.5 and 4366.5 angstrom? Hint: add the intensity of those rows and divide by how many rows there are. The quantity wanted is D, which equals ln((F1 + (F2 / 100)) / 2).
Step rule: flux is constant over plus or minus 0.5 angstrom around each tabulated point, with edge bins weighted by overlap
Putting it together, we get 2.27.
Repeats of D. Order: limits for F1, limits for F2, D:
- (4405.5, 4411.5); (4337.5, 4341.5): 2.10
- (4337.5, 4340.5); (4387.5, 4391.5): 2.10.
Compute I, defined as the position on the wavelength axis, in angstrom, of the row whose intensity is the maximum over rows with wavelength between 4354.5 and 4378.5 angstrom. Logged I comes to 4361.0 angstrom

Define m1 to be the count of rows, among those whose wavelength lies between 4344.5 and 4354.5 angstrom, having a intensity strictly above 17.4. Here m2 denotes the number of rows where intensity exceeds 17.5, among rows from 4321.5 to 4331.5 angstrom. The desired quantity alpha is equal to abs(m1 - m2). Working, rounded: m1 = 2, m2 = 5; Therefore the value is 3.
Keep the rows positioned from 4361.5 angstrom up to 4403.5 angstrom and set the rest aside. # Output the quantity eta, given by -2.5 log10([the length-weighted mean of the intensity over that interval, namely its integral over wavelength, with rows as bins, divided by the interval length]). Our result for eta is -3.07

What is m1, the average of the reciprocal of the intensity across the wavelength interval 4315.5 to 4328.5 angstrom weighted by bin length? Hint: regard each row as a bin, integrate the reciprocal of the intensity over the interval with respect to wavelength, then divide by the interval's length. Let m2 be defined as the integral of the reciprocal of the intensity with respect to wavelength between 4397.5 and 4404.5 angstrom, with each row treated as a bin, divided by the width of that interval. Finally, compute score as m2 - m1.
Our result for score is 0.0008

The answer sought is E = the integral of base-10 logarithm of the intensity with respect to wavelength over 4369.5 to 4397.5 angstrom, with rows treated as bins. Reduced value 34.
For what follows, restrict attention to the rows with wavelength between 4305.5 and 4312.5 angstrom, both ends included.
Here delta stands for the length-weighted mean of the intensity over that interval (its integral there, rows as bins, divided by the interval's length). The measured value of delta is 15.1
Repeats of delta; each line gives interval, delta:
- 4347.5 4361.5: 18.2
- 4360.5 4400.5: 17.0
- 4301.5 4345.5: 16.3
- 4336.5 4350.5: 17.3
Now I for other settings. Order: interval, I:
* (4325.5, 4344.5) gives 4342.0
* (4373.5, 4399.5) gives 4374.0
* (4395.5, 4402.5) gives 4399.0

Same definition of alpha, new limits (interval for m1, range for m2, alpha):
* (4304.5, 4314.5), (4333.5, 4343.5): 3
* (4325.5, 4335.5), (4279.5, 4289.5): 2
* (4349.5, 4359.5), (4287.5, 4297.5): 1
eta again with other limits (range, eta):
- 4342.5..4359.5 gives -3.13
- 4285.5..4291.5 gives -3.00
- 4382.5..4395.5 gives -3.02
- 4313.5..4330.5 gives -3.08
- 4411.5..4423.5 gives -3.09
